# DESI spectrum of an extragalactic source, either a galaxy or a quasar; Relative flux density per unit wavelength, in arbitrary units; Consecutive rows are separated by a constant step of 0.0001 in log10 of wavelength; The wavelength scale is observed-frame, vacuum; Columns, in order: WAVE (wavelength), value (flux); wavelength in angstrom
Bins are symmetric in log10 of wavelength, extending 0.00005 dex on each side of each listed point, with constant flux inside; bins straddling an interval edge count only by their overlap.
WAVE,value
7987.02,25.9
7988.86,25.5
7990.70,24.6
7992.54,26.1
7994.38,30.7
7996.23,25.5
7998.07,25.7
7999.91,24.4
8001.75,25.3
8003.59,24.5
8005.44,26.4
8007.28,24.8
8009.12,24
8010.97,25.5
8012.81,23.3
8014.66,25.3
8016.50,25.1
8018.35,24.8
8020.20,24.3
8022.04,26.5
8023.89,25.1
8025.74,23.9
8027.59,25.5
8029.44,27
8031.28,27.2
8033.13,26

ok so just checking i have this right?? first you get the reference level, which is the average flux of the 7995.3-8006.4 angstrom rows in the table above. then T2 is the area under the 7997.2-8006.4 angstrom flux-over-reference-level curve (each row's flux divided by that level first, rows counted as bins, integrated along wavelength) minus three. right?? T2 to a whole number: 6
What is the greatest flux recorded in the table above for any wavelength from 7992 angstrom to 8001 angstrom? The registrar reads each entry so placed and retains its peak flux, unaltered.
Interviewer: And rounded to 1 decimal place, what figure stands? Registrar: 30.7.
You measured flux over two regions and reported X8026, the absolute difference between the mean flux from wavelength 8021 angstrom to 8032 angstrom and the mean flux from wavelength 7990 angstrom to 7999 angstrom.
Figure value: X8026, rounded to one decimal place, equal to 0.7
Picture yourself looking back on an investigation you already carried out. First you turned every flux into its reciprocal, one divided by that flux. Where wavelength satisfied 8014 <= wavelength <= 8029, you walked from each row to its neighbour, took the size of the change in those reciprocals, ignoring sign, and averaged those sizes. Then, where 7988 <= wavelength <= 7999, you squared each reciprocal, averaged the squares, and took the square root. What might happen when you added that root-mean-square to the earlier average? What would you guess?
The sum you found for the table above 0.0399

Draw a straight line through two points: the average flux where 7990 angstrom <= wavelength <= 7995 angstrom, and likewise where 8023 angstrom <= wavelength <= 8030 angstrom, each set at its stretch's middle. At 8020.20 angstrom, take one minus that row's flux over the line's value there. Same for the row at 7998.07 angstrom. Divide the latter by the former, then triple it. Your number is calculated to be 2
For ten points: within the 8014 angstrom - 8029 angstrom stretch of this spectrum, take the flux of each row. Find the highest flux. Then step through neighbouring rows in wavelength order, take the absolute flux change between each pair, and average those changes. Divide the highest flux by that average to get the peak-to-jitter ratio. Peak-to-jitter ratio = 25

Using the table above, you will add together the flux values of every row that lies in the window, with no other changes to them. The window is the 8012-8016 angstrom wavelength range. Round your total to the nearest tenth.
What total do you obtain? 48.6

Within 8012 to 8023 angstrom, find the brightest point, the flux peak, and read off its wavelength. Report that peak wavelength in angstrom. 8022.04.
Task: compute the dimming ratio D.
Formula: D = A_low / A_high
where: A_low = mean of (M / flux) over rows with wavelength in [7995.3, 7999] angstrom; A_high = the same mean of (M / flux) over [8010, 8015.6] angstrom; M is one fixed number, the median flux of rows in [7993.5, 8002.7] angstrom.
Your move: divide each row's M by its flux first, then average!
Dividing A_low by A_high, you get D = 0.96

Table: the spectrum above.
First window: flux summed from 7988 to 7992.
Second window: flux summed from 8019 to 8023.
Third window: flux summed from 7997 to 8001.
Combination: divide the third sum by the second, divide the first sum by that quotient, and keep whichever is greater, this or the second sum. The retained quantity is 51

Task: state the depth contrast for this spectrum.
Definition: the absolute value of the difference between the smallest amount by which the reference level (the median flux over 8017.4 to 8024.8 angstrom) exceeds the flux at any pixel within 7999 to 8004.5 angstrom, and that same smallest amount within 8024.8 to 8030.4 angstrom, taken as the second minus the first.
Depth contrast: 1.7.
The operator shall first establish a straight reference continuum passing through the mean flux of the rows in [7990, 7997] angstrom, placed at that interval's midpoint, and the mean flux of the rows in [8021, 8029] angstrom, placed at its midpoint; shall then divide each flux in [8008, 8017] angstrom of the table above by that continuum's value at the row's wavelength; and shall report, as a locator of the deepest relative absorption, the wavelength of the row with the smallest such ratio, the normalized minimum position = 8012.81 angstrom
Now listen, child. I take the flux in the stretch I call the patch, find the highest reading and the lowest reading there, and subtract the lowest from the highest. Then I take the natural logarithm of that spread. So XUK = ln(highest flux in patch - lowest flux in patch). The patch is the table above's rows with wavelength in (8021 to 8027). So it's 1.0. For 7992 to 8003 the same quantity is 1.8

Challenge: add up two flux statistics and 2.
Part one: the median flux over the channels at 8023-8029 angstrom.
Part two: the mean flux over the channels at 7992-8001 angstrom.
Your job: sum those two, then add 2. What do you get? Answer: 53.6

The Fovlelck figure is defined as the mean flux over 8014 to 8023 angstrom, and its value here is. 25.2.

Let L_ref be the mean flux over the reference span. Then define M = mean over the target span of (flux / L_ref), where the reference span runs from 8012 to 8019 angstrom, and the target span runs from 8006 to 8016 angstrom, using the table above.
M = 1.00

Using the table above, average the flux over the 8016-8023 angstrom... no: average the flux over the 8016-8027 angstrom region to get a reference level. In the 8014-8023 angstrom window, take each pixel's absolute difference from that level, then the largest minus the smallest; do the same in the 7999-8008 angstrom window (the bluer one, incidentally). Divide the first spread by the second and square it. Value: 1.2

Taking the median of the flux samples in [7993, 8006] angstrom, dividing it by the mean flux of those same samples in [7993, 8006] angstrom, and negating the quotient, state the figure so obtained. -0.98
